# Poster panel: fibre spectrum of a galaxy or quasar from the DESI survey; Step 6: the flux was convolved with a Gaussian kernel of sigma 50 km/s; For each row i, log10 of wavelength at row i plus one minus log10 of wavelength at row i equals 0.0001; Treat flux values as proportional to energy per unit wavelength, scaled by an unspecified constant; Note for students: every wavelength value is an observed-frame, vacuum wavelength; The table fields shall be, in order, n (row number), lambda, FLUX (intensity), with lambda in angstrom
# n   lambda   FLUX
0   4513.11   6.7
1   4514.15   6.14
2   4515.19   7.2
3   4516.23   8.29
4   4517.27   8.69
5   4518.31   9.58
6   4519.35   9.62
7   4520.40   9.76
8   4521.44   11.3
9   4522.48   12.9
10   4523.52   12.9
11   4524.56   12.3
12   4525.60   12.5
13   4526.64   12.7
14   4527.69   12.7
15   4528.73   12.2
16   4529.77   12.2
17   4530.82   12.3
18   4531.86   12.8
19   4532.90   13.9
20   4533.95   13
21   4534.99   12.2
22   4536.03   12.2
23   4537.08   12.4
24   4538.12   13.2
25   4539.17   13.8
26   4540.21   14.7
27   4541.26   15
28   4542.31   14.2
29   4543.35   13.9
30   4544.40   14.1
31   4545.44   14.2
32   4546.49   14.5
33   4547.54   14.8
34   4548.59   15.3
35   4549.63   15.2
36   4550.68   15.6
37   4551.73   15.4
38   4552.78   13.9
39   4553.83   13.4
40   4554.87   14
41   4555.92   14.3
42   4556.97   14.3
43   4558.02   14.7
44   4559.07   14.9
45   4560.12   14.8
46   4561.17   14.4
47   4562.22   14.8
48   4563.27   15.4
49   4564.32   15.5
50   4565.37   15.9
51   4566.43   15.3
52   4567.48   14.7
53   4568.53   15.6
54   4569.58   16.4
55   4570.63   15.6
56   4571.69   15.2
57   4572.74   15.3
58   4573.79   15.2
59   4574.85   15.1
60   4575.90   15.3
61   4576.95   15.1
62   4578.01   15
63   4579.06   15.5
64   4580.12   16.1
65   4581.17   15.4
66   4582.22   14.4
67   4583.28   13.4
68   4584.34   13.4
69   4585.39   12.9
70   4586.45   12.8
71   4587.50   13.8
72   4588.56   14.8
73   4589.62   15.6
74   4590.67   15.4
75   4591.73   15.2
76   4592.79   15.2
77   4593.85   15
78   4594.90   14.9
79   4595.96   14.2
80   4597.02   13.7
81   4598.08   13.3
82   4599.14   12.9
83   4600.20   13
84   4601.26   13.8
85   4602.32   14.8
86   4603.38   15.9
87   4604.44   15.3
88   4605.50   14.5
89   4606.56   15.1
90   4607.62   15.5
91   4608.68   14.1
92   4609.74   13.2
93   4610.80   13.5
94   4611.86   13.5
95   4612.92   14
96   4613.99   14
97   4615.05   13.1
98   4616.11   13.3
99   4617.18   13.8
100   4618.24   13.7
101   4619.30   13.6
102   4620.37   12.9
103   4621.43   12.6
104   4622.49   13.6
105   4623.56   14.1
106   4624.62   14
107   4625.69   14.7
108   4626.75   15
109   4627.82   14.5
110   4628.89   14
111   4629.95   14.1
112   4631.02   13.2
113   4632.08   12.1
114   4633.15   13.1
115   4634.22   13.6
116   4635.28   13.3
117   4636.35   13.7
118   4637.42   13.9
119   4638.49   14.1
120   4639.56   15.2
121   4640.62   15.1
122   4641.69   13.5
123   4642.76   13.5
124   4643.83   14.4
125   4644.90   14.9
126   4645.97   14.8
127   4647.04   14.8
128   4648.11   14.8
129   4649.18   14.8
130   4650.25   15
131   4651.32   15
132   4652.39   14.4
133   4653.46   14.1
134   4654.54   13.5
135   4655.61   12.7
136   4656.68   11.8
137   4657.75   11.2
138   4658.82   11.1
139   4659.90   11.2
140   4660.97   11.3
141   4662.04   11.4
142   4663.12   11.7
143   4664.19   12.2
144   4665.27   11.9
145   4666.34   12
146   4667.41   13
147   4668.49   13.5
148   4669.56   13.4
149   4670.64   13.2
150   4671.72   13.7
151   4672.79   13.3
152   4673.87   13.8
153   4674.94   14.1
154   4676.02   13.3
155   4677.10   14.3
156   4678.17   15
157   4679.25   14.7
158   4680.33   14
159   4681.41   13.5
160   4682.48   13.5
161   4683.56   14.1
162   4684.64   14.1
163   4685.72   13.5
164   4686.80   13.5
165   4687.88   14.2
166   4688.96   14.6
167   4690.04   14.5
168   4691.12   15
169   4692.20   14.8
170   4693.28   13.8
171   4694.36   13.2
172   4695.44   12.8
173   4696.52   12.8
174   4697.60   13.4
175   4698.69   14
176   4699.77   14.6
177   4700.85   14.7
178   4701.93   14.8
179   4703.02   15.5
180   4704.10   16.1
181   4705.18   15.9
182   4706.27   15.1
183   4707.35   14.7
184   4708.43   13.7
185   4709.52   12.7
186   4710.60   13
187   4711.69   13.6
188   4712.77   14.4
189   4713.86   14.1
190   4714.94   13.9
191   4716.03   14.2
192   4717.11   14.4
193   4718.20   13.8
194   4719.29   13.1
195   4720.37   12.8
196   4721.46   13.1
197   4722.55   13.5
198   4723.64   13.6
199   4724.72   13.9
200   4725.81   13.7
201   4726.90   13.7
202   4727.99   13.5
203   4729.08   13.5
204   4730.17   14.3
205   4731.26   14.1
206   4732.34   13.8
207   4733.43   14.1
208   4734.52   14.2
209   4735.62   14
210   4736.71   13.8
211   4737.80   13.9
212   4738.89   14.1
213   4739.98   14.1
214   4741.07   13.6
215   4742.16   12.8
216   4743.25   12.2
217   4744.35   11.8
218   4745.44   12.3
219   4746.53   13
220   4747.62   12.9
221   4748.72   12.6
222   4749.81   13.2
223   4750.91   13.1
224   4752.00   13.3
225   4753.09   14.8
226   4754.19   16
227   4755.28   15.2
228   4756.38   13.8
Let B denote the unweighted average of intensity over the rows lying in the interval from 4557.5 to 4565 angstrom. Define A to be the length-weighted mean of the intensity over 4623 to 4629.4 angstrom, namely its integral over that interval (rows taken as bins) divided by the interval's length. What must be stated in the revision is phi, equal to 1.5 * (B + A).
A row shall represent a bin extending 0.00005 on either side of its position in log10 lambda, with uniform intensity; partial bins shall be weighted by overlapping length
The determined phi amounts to 43.9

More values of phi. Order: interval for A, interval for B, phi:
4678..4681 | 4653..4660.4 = 40.0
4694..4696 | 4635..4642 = 40.7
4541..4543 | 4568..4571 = 45.6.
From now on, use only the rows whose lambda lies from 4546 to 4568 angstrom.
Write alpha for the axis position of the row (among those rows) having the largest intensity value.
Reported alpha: 4565.37 angstrom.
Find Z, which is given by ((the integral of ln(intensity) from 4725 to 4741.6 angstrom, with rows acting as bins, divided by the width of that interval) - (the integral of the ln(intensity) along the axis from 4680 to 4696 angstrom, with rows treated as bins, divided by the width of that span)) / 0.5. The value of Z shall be -0.01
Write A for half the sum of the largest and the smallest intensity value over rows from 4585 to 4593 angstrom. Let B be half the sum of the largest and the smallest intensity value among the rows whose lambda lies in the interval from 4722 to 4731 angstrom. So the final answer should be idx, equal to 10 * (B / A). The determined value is 9.8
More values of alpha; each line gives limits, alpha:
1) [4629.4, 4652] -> 4639.56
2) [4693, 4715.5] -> 4704.10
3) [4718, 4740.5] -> 4730.17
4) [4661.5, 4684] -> 4678.17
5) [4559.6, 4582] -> 4569.58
